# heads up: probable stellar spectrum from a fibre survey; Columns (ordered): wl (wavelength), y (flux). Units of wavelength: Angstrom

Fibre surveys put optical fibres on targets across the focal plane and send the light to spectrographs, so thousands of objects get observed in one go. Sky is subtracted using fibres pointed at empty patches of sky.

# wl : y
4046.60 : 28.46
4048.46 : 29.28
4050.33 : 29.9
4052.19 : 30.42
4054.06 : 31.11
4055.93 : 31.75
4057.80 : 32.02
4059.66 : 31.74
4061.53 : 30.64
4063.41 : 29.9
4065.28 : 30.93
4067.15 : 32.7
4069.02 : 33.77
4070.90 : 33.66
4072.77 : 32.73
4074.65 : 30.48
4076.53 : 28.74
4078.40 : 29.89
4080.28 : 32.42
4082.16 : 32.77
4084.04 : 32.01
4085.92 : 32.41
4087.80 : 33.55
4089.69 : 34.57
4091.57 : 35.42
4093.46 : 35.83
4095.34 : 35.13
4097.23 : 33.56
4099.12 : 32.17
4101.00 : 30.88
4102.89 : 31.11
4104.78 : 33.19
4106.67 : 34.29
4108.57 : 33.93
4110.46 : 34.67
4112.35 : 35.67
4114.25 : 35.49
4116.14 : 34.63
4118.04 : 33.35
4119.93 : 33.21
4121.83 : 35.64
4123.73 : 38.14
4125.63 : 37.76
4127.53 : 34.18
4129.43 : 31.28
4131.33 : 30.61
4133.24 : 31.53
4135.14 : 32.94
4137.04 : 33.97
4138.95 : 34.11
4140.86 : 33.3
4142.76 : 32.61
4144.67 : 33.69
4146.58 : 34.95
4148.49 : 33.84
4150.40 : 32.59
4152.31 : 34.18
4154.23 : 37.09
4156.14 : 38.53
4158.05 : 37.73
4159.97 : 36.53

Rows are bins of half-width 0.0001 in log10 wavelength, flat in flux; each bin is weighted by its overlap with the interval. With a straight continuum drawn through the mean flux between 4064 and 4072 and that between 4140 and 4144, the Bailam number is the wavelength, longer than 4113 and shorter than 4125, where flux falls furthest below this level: 4119.93 Angstrom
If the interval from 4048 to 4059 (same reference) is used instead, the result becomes 4048.46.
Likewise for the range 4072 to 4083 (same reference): 4076.53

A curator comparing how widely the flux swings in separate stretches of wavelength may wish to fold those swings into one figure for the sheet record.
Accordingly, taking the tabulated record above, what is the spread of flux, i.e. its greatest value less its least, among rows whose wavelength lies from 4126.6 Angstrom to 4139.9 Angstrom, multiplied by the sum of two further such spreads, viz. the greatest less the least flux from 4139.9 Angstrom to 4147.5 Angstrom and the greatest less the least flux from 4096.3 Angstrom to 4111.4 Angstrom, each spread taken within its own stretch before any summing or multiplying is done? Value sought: 21.9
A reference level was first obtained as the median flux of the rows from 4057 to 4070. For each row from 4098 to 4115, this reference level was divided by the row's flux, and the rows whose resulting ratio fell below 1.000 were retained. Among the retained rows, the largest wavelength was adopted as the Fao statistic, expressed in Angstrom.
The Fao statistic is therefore 4114.25 Angstrom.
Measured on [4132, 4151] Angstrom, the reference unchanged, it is 4150.40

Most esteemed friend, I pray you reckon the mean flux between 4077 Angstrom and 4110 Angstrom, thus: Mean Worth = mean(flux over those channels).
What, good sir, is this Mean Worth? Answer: 33.1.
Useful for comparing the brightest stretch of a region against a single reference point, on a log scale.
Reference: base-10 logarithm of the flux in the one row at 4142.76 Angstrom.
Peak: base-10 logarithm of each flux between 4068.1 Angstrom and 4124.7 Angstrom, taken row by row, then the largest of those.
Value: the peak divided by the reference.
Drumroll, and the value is 1.045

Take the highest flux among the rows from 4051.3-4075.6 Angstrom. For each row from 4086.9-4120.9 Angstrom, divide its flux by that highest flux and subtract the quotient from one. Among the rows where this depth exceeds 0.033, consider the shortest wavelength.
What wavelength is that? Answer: 4099.12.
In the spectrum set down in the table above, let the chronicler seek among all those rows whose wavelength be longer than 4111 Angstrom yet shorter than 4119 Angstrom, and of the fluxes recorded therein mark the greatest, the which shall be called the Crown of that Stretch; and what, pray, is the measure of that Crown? 35.67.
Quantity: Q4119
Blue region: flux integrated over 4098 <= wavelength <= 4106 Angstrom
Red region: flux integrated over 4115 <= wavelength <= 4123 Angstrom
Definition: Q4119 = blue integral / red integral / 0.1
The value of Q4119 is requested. 9.3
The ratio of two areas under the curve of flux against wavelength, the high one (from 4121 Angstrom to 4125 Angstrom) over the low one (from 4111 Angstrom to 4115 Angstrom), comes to 1.0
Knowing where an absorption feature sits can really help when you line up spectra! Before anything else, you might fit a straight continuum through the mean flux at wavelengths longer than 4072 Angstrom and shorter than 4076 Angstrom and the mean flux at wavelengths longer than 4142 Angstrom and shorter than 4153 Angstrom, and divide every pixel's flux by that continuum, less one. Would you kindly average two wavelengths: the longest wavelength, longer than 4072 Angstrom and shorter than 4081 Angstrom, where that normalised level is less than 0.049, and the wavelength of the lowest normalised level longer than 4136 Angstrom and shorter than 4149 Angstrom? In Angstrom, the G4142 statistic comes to 4111.5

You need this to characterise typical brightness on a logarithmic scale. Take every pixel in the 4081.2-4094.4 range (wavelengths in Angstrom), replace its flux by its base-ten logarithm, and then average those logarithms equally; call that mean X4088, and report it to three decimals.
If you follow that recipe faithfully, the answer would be 1.528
